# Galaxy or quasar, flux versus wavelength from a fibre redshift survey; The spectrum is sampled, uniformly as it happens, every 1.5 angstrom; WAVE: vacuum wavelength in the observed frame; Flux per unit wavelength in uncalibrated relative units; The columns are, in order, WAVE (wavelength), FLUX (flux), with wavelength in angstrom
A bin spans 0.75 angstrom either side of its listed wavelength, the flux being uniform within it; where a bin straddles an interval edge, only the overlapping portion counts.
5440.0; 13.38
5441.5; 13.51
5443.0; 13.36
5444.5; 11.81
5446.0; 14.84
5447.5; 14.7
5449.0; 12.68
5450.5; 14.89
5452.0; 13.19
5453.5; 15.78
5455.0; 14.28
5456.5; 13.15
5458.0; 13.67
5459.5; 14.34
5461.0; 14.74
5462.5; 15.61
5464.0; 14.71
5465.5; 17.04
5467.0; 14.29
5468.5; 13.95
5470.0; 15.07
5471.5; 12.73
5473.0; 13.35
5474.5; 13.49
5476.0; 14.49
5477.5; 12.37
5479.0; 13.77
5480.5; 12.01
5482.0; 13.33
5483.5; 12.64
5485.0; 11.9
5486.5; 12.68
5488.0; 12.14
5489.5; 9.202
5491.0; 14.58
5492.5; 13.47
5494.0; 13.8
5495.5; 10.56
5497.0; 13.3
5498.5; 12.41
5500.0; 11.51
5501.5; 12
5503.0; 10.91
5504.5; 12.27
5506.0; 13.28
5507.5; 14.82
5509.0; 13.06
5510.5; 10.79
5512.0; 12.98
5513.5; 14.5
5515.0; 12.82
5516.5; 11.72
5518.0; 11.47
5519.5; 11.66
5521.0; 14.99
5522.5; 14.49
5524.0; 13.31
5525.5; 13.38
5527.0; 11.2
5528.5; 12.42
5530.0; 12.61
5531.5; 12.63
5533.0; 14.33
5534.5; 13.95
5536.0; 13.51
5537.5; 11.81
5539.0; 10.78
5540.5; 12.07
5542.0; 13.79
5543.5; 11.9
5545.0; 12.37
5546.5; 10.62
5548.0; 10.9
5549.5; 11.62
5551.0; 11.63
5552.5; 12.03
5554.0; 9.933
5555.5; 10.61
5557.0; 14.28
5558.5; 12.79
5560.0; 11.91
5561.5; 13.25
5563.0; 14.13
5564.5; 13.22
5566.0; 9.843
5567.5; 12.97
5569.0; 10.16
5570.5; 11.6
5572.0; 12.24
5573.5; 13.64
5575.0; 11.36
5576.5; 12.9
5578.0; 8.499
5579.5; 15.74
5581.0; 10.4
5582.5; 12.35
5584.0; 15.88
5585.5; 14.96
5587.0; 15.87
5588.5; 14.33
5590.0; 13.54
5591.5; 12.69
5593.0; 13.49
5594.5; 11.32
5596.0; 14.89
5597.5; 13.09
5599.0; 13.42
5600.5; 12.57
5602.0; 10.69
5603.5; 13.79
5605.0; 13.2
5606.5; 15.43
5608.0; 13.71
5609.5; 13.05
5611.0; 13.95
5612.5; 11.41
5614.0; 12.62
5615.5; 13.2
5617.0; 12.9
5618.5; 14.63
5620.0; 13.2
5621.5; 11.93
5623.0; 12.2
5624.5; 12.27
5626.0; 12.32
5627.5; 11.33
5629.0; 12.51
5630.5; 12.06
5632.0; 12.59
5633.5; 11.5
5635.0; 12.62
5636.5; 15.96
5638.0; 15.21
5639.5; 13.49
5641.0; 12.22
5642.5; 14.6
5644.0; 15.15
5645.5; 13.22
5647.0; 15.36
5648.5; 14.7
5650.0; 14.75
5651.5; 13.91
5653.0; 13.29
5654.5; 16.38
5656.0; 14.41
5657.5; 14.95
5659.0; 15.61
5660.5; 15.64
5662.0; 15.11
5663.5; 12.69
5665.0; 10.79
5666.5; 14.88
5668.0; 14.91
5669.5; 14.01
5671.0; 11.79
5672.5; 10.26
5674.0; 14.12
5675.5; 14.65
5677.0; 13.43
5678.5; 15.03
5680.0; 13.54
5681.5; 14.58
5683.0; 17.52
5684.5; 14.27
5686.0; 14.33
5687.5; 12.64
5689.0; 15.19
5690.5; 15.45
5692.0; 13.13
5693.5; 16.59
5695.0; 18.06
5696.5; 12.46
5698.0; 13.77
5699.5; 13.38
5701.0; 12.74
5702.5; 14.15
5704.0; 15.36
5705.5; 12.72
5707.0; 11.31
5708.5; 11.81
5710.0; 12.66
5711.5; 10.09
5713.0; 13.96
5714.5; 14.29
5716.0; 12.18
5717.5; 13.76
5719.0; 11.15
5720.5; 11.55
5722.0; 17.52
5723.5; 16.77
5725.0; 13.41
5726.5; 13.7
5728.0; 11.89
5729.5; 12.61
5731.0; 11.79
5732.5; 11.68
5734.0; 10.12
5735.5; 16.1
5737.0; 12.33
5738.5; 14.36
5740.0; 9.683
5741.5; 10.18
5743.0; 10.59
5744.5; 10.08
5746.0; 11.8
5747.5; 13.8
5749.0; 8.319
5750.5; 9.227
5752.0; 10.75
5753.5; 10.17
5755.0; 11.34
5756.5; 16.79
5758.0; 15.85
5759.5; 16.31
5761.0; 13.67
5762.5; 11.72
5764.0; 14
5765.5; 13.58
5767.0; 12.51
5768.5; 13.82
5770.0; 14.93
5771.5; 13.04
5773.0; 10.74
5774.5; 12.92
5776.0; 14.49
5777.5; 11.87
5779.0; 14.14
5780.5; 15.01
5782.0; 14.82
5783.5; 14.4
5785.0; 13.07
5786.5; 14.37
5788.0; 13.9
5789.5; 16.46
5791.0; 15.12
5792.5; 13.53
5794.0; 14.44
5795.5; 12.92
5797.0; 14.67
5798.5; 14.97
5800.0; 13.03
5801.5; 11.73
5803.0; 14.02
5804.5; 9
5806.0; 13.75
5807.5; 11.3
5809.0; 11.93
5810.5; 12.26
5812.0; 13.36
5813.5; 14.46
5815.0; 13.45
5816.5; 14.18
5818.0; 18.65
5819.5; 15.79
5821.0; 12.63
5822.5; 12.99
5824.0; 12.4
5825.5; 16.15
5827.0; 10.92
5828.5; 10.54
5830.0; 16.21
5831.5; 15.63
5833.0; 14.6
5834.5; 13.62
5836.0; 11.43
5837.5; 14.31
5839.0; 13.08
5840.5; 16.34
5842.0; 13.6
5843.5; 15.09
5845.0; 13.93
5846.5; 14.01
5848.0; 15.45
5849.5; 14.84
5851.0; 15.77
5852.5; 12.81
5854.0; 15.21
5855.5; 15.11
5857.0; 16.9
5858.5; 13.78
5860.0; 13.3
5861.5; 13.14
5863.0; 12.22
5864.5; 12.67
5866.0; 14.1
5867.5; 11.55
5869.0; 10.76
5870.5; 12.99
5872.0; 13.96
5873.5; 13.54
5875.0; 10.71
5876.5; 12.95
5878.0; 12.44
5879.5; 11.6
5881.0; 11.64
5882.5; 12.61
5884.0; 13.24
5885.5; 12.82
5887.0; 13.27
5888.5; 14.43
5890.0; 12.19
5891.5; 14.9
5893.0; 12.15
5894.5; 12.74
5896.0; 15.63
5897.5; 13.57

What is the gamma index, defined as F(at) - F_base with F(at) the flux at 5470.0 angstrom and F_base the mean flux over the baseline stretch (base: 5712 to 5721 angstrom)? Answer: 2.3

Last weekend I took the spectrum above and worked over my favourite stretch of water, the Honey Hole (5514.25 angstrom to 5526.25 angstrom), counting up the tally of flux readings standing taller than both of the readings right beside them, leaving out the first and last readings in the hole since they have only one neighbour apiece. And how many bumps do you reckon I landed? 1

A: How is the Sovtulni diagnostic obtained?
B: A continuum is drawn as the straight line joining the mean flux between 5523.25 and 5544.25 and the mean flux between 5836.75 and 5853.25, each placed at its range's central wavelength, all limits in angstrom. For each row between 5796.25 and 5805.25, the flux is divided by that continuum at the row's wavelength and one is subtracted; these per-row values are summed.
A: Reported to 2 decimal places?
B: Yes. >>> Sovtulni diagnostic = -0.56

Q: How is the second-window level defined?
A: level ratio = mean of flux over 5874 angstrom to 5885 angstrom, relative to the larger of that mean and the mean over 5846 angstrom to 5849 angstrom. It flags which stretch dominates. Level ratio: 0.83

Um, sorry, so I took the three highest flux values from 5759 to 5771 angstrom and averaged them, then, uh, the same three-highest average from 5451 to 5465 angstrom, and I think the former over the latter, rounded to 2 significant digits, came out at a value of 0.98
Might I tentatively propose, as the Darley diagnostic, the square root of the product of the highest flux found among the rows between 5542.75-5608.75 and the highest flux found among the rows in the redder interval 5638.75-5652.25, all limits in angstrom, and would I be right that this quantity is 15.62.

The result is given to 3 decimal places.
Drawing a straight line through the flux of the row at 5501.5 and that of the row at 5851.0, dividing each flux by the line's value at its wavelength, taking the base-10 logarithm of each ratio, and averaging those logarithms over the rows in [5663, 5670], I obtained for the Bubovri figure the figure -0.013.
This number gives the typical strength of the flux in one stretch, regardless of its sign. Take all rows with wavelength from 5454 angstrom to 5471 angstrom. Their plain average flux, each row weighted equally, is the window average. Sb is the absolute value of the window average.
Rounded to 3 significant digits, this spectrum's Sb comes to 14.6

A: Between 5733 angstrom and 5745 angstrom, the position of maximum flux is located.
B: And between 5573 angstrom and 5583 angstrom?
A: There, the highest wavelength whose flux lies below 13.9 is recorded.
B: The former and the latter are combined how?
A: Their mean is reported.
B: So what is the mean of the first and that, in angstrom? 5659.0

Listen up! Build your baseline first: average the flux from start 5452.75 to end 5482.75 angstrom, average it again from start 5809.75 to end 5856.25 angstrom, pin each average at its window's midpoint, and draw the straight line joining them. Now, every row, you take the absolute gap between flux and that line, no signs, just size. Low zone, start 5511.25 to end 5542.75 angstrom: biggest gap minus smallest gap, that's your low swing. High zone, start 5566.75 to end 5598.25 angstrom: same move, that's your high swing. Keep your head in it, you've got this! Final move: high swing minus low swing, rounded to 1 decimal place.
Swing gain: 2.2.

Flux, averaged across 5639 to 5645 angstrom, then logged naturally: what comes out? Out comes 2.63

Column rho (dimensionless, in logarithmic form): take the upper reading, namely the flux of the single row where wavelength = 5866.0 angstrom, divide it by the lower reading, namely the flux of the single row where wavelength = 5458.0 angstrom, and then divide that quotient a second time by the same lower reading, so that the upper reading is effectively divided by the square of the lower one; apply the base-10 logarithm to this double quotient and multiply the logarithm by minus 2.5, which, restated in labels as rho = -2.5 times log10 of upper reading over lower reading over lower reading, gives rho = 2.806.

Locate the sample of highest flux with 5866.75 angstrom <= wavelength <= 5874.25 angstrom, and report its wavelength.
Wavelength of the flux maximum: 5872.0 angstrom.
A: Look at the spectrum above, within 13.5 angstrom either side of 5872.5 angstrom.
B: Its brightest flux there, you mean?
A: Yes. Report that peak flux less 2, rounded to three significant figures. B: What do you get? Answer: 12.1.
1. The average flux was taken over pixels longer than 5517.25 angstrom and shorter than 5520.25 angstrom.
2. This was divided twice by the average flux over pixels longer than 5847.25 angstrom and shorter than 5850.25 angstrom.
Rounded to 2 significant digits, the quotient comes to 0.050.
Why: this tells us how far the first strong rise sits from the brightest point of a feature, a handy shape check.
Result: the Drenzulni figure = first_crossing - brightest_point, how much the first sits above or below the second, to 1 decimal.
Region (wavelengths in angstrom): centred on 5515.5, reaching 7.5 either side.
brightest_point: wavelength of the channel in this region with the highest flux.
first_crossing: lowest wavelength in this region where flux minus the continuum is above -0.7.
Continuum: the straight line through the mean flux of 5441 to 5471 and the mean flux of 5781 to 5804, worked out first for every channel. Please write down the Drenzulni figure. -7.5 angstrom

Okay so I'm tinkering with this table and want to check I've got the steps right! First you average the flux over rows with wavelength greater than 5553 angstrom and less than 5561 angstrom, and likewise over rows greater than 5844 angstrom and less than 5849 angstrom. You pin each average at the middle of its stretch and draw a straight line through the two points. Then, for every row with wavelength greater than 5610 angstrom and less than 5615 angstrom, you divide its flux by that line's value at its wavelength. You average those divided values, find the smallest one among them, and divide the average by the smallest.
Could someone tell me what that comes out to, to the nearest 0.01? 1.11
